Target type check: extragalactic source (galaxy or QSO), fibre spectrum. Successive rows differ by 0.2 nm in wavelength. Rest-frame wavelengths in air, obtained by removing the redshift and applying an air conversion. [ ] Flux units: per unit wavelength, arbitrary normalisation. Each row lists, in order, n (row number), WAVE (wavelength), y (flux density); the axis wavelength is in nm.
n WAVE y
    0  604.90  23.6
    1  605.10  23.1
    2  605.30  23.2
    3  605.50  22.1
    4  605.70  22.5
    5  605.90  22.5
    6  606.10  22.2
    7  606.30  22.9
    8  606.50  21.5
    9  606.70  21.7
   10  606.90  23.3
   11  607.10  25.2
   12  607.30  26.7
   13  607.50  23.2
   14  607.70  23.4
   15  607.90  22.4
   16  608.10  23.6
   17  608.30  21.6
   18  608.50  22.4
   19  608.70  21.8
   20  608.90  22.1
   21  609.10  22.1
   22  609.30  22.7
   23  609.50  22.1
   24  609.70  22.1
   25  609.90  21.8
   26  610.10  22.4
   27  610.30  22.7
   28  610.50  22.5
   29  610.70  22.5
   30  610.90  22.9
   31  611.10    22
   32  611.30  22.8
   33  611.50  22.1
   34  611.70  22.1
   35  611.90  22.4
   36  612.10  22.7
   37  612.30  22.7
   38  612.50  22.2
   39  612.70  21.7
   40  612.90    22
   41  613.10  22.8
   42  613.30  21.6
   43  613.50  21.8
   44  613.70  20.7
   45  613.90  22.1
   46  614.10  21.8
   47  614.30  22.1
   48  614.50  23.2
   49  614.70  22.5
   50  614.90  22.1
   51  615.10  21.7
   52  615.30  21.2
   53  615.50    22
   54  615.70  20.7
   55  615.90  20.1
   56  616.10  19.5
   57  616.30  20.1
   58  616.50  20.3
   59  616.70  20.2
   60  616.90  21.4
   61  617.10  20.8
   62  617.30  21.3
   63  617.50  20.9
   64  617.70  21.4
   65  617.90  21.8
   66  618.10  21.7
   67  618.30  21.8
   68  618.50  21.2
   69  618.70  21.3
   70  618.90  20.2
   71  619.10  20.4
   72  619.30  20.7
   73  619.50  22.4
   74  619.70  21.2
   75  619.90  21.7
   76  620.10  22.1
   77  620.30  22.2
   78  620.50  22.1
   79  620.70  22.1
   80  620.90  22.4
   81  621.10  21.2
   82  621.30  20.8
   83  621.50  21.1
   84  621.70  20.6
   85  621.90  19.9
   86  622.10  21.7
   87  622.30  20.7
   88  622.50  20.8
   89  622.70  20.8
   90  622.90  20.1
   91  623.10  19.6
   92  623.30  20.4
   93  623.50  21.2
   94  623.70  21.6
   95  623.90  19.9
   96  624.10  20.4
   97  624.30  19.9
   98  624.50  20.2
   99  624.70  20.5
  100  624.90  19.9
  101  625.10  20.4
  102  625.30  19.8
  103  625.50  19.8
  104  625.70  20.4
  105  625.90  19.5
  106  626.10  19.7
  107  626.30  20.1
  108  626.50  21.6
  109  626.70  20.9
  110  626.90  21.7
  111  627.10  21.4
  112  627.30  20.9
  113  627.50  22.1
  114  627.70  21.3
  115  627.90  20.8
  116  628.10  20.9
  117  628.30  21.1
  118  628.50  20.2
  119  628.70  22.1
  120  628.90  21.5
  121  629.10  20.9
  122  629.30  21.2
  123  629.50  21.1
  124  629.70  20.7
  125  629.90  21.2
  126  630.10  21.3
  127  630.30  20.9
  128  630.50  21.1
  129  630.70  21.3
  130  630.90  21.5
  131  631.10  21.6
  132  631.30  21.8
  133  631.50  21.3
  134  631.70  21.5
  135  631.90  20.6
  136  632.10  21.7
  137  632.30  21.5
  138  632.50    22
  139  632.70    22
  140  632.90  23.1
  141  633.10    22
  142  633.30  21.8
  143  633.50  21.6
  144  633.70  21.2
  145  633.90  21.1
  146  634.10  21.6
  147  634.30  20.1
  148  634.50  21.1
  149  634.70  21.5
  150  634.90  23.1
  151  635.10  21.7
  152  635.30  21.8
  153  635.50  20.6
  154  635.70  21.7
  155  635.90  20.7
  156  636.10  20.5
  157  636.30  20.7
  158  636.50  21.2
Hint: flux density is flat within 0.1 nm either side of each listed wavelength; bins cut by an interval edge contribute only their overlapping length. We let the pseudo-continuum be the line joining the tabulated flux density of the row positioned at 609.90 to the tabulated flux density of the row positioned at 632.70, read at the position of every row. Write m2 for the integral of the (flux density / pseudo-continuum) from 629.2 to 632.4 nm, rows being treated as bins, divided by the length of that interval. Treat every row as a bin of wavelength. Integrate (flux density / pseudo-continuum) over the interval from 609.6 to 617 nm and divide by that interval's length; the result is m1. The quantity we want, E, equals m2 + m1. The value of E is 1.97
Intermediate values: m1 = 1.00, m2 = 0.97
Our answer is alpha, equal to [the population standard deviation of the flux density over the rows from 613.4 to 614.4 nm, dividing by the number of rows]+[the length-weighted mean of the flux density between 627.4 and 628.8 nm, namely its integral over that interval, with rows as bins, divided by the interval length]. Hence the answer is 21.7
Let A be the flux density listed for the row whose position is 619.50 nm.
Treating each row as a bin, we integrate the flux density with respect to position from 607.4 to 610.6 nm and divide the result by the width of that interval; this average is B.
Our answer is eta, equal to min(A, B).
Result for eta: 22.4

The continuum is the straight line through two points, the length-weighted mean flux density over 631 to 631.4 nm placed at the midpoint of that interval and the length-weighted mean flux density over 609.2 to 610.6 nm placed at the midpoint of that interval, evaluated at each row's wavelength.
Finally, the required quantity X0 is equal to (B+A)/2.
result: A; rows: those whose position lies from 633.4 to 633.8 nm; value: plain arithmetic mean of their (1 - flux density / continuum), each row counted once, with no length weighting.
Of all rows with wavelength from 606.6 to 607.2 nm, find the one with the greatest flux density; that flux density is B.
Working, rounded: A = 0.011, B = 25.2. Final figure 12.6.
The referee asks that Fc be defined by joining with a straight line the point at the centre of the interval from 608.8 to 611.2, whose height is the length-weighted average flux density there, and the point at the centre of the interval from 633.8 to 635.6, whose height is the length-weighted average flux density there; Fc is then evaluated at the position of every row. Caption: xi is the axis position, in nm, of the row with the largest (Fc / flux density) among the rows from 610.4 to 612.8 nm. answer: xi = 612.70 nm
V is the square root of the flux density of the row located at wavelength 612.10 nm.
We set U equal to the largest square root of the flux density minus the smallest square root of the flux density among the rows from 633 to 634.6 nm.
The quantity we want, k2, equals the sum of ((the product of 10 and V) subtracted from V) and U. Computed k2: -42.7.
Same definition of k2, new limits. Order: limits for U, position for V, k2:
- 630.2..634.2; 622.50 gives -40.8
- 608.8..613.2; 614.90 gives -42.2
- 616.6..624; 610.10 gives -42.3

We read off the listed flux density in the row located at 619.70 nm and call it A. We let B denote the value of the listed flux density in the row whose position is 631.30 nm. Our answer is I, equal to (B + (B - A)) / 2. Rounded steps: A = 21.2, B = 21.8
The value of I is 11.2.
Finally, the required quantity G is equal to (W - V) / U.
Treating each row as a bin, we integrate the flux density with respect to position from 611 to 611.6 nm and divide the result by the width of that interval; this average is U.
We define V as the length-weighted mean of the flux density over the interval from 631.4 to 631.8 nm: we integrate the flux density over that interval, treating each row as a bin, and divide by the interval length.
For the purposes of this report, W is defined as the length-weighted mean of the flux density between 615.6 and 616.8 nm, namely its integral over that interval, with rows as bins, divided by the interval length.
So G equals -0.056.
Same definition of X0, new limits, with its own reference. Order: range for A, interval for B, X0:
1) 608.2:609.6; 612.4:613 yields 11.1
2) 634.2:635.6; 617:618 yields 10.9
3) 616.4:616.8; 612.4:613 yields 11.1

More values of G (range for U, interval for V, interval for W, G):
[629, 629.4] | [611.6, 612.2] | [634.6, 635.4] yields -0.018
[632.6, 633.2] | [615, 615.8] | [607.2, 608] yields 0.113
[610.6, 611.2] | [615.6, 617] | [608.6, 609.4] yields 0.082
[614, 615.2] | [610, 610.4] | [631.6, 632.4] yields -0.055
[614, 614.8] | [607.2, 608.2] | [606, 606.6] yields -0.074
